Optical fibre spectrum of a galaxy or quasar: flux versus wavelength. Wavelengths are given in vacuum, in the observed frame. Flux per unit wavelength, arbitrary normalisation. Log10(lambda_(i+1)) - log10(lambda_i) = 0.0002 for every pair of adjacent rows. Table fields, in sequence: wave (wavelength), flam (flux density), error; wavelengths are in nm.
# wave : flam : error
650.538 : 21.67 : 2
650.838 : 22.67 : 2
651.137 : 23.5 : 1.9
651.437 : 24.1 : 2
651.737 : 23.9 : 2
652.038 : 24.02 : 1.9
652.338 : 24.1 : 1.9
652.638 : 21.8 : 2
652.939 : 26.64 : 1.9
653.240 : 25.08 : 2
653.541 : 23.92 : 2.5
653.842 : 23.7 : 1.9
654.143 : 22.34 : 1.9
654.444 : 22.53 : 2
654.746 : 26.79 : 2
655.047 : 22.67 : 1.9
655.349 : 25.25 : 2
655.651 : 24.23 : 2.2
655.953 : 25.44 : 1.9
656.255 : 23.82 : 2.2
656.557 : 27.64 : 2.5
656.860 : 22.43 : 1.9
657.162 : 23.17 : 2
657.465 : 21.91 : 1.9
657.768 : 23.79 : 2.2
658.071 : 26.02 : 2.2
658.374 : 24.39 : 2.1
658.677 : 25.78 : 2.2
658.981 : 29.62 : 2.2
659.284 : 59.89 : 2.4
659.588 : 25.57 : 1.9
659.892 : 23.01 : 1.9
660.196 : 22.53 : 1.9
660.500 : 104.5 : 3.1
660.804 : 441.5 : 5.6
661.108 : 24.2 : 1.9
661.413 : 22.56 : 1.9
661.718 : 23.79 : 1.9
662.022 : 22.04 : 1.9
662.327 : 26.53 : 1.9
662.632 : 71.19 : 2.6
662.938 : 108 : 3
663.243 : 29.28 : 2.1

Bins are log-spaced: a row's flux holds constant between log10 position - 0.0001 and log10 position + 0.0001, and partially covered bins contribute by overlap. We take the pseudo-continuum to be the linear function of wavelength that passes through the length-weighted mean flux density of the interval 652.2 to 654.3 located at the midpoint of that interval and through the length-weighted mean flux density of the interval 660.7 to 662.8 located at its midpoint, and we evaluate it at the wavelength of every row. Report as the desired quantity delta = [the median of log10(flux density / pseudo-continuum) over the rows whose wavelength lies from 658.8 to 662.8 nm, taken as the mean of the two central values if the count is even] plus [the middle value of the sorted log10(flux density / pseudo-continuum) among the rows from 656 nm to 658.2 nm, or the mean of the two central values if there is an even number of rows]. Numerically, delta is -0.8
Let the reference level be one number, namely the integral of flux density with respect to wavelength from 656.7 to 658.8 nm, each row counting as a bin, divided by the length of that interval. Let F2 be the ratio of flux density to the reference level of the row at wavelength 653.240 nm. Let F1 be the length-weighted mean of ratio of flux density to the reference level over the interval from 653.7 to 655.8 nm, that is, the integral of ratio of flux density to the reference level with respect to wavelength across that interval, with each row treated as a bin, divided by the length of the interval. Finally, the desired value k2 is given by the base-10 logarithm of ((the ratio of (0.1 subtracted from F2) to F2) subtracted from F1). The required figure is -1.0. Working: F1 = 1.0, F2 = 1.05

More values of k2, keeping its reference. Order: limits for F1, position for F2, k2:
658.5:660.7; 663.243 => 0.1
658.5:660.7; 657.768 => 0.1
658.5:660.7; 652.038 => 0.1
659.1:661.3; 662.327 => 0.5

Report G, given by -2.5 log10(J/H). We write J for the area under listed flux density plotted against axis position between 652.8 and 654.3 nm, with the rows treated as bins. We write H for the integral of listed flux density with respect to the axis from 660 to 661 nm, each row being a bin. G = 1.7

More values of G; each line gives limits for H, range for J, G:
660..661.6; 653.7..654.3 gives 2.8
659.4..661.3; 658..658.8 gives 2.5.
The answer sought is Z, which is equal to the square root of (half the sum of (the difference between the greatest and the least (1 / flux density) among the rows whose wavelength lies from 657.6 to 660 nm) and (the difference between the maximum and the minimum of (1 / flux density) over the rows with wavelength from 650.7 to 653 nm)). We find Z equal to 0.13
